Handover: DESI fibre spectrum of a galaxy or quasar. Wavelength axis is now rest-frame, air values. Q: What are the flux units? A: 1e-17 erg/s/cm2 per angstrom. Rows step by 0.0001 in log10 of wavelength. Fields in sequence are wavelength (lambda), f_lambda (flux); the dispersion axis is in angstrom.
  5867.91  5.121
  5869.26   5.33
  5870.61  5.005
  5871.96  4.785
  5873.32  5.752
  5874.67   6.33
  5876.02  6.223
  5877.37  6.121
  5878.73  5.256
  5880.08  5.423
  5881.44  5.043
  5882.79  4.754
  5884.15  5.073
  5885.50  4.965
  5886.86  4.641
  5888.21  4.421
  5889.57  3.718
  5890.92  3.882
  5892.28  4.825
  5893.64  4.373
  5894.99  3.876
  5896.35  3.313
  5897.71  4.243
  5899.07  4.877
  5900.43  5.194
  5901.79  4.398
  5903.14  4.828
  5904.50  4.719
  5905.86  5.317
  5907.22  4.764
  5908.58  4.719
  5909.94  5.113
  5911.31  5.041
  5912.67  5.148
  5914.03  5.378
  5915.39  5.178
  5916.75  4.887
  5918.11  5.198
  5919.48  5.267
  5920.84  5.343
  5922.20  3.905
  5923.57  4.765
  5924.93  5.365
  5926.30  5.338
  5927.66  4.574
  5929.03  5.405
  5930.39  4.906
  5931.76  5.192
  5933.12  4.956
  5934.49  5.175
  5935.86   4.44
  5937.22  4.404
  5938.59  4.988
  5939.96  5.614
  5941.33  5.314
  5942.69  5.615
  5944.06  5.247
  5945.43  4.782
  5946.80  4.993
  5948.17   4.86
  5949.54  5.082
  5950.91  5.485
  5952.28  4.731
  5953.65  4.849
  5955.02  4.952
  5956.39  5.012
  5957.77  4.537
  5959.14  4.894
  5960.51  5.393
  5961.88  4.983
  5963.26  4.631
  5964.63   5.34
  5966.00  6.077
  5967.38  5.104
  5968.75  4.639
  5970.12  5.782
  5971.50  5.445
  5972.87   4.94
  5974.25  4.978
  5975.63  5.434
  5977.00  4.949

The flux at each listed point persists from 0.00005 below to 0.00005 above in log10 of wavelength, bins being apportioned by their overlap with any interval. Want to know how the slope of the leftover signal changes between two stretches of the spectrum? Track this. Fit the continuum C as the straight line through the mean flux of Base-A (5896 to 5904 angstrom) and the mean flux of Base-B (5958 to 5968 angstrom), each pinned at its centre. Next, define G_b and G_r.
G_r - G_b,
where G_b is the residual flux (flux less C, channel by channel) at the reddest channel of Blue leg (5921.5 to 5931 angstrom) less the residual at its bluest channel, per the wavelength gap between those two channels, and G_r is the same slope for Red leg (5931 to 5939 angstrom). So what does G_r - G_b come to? -0.15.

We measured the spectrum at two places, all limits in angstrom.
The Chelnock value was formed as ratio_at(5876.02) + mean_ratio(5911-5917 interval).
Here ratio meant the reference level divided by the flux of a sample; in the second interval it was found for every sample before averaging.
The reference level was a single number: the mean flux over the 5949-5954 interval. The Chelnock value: 1.79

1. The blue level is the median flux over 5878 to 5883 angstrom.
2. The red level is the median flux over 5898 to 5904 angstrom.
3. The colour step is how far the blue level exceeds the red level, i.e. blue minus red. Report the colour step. 0.30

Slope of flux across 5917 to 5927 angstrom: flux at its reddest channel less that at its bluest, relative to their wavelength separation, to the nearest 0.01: 0.02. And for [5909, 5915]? 0.06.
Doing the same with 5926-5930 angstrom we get 0.02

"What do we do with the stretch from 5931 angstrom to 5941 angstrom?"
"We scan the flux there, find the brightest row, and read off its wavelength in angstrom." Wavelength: 5939.96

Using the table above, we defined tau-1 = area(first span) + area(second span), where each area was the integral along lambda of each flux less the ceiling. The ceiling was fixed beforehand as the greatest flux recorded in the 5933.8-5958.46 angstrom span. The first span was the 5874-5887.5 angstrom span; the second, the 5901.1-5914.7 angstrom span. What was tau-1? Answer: -12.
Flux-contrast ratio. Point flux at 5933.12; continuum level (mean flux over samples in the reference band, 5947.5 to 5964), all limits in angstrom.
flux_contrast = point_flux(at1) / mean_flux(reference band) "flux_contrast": 1.00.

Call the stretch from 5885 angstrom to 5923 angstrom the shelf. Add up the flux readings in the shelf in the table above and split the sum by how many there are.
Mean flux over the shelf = 4.70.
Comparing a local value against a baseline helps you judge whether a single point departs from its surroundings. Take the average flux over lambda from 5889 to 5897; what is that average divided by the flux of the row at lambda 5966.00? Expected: 0.66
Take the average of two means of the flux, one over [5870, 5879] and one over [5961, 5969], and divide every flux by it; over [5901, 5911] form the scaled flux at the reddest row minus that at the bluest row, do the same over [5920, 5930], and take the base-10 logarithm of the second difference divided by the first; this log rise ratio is -1.1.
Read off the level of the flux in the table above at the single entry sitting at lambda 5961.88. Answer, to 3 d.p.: 4.983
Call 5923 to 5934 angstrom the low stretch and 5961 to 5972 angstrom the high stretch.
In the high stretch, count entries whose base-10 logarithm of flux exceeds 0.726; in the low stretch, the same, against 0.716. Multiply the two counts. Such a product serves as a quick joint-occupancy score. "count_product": 12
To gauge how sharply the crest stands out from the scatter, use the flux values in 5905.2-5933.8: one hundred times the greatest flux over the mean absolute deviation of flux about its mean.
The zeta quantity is 2017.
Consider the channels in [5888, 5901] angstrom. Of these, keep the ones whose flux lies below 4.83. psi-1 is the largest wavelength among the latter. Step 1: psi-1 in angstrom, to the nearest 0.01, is 5897.71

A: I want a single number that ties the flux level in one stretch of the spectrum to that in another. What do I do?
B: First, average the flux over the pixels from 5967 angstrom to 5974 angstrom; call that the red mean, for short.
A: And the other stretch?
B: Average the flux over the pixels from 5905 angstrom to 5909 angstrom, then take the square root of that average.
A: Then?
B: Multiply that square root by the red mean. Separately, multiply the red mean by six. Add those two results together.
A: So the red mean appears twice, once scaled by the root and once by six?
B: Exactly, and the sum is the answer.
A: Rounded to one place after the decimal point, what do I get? 42.6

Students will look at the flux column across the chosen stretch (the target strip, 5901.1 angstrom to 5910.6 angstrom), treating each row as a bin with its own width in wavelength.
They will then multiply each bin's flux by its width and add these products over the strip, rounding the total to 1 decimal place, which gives 46.0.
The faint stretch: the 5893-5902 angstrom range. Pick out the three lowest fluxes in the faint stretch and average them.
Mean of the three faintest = 3.81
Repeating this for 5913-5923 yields 4.66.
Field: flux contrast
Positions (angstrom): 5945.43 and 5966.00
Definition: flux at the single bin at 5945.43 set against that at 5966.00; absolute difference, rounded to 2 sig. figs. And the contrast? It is 1.3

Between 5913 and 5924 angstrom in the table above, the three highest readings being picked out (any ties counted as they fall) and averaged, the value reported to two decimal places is 5.33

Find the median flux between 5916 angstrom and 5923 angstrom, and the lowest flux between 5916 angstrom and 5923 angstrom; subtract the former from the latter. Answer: -1.3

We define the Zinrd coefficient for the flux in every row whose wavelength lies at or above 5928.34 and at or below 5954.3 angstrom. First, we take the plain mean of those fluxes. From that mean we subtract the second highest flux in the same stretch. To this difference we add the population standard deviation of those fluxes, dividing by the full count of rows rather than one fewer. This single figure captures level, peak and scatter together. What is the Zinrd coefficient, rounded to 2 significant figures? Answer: -0.22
